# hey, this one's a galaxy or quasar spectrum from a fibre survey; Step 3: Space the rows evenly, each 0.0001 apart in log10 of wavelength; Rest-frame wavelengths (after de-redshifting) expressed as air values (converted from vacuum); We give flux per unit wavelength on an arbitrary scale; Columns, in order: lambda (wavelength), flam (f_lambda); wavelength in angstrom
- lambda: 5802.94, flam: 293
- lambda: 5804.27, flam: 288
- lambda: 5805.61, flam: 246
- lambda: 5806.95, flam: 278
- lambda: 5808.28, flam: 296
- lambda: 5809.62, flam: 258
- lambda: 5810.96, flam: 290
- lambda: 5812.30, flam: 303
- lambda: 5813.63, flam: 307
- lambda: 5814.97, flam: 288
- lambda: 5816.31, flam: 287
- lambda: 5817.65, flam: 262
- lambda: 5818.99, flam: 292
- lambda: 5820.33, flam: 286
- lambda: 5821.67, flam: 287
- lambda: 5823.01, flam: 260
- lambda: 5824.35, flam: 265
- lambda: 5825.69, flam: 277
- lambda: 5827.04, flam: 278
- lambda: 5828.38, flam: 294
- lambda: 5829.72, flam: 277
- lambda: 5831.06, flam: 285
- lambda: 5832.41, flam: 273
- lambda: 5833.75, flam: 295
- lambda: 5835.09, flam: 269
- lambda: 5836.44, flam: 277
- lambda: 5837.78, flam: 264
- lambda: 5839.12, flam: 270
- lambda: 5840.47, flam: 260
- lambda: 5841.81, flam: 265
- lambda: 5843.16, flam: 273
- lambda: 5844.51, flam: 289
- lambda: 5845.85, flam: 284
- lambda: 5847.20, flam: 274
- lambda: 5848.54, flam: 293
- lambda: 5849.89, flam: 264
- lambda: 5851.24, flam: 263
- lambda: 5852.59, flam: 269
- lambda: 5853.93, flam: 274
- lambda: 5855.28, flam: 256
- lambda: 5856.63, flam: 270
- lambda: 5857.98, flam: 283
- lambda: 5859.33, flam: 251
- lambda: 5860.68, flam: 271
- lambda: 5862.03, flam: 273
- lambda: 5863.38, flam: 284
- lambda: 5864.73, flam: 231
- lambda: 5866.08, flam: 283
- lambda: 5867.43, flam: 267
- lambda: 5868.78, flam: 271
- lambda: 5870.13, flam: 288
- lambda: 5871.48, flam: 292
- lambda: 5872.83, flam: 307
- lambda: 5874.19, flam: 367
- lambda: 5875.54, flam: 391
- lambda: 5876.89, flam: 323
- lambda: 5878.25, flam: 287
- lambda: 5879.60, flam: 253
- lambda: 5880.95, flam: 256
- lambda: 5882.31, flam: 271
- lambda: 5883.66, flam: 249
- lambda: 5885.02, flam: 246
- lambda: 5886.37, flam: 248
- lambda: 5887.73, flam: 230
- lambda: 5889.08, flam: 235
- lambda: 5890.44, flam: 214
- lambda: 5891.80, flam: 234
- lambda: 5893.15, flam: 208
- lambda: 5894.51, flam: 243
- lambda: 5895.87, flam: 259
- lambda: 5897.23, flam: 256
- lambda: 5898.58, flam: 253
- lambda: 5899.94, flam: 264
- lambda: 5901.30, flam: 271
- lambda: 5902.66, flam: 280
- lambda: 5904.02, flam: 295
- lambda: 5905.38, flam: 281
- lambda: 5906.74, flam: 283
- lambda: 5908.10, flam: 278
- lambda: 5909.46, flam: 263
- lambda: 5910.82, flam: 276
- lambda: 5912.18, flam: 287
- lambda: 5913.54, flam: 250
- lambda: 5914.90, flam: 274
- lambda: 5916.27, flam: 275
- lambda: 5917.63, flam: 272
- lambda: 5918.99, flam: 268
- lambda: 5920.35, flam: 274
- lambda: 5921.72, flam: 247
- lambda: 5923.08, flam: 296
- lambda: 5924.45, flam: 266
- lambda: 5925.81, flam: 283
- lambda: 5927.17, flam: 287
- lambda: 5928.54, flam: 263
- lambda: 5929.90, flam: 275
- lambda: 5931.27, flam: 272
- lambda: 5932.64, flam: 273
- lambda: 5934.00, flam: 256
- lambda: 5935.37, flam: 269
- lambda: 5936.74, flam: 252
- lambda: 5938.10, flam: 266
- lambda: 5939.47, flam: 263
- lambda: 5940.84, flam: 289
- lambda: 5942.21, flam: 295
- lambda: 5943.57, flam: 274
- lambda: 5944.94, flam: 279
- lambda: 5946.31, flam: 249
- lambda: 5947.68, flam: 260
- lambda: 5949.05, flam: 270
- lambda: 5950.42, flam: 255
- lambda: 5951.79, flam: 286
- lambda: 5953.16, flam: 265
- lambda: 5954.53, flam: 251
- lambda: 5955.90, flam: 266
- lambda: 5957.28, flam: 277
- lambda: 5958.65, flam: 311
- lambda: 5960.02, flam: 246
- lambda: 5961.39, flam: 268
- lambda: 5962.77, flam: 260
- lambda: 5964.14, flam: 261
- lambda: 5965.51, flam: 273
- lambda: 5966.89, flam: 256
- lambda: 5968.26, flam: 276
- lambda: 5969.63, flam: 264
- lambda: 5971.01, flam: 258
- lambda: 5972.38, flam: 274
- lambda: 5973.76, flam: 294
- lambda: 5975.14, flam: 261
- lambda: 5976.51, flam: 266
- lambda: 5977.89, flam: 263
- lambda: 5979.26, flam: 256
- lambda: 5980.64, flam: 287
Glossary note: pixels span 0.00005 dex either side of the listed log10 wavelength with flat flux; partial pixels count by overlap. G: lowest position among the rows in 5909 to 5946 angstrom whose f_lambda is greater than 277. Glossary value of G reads 5912.18 angstrom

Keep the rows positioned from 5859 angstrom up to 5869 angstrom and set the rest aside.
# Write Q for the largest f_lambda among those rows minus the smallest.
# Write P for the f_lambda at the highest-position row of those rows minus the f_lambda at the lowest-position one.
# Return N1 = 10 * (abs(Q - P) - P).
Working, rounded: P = 20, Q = 53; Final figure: 130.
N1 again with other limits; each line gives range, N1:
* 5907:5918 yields 490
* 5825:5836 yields 420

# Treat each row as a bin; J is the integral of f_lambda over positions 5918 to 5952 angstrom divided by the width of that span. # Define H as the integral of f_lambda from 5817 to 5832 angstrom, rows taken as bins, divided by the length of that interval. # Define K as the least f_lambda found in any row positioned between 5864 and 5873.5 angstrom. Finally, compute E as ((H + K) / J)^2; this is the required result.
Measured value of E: 3.5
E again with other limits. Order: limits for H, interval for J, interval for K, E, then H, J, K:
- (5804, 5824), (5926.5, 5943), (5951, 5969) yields 3.8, 282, 272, 246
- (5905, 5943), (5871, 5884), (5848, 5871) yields 2.8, 273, 301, 231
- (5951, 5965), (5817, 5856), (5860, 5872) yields 3.3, 269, 275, 231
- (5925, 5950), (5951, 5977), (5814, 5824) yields 3.9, 271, 269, 260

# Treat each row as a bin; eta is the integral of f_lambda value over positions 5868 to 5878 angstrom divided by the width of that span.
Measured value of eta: 318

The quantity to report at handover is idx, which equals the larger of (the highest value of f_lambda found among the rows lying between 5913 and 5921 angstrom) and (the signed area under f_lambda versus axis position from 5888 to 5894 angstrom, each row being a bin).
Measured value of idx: 1343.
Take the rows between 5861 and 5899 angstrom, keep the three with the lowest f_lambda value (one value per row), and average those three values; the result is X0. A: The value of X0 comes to 217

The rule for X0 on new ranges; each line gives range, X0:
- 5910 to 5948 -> 249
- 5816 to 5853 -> 261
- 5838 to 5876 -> 246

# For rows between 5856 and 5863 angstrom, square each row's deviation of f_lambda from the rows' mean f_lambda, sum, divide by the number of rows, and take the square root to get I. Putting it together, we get 10.4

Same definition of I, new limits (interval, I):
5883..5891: 12.4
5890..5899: 18.9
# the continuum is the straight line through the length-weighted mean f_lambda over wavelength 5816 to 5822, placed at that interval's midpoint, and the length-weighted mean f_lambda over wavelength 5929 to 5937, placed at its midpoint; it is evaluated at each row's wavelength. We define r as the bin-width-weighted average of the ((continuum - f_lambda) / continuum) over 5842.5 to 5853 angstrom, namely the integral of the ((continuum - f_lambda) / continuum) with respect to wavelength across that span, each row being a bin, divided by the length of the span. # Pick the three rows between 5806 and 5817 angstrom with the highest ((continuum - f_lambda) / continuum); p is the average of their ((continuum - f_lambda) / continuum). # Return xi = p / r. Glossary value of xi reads 4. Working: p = 0.032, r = 0.007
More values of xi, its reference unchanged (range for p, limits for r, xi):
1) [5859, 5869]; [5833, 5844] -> 3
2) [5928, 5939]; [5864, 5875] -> -1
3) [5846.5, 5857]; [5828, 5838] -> 19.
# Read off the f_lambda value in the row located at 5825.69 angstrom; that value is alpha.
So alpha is 277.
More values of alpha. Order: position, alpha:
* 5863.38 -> 284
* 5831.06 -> 285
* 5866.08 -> 283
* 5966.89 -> 256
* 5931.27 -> 272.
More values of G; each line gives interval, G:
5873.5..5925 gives 5874.19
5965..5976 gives 5973.76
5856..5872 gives 5857.98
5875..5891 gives 5875.54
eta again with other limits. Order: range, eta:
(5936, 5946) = 273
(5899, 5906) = 277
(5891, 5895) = 227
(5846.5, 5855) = 272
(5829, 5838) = 278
